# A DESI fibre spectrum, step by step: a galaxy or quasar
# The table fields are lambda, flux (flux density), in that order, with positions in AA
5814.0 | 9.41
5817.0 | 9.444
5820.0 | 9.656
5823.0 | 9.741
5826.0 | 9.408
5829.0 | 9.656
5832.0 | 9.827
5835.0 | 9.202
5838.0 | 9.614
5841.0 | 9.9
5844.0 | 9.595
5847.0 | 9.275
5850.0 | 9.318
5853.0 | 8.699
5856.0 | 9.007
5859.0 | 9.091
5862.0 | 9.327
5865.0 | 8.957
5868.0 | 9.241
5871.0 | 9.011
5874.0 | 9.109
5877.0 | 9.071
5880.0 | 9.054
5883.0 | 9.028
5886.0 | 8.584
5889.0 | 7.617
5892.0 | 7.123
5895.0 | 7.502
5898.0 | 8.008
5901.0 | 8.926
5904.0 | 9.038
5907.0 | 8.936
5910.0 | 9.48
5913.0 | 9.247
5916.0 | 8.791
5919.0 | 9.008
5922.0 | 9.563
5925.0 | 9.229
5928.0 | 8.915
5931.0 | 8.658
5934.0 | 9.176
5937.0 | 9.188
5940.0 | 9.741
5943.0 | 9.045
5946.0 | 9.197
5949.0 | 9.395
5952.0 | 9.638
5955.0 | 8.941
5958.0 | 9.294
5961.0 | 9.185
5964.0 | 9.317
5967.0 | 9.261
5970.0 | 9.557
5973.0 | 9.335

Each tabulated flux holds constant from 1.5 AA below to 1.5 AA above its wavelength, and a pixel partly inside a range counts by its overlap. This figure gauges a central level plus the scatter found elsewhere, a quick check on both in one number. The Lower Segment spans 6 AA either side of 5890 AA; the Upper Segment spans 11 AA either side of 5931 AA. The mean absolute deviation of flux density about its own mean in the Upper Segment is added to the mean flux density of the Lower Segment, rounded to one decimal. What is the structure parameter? 8.0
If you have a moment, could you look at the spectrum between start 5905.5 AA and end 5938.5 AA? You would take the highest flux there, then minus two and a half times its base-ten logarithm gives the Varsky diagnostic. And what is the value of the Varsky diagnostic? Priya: -2.45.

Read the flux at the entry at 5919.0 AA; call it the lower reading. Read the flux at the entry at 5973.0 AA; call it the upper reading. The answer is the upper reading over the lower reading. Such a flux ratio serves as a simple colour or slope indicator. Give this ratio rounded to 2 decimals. 1.04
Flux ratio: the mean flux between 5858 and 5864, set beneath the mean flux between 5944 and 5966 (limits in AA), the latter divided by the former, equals 1.01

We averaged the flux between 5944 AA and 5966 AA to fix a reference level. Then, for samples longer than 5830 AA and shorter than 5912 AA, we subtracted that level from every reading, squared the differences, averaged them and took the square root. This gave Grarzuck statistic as 0.74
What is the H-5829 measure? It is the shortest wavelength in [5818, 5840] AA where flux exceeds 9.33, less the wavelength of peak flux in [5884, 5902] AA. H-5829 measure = -81 AA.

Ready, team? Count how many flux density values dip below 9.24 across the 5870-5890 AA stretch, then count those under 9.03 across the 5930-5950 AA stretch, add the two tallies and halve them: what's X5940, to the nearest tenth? 4.0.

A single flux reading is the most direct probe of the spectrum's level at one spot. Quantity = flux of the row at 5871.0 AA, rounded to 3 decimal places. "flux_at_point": 9.011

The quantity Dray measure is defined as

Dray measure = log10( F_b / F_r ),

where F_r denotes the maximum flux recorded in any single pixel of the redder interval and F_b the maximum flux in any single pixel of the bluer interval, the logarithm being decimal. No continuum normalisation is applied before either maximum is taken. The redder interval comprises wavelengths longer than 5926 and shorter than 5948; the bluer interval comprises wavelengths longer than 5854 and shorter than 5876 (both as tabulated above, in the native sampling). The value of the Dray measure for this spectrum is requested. -0.019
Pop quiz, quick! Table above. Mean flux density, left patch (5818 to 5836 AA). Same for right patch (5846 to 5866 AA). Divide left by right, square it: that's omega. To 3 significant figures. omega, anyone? 1.11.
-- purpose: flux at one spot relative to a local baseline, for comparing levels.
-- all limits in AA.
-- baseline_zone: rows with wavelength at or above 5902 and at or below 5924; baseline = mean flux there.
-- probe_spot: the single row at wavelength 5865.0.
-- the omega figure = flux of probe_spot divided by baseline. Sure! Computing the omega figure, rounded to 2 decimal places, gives 0.98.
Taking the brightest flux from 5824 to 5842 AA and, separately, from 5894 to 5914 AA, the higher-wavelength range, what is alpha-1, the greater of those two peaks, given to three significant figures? 9.90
